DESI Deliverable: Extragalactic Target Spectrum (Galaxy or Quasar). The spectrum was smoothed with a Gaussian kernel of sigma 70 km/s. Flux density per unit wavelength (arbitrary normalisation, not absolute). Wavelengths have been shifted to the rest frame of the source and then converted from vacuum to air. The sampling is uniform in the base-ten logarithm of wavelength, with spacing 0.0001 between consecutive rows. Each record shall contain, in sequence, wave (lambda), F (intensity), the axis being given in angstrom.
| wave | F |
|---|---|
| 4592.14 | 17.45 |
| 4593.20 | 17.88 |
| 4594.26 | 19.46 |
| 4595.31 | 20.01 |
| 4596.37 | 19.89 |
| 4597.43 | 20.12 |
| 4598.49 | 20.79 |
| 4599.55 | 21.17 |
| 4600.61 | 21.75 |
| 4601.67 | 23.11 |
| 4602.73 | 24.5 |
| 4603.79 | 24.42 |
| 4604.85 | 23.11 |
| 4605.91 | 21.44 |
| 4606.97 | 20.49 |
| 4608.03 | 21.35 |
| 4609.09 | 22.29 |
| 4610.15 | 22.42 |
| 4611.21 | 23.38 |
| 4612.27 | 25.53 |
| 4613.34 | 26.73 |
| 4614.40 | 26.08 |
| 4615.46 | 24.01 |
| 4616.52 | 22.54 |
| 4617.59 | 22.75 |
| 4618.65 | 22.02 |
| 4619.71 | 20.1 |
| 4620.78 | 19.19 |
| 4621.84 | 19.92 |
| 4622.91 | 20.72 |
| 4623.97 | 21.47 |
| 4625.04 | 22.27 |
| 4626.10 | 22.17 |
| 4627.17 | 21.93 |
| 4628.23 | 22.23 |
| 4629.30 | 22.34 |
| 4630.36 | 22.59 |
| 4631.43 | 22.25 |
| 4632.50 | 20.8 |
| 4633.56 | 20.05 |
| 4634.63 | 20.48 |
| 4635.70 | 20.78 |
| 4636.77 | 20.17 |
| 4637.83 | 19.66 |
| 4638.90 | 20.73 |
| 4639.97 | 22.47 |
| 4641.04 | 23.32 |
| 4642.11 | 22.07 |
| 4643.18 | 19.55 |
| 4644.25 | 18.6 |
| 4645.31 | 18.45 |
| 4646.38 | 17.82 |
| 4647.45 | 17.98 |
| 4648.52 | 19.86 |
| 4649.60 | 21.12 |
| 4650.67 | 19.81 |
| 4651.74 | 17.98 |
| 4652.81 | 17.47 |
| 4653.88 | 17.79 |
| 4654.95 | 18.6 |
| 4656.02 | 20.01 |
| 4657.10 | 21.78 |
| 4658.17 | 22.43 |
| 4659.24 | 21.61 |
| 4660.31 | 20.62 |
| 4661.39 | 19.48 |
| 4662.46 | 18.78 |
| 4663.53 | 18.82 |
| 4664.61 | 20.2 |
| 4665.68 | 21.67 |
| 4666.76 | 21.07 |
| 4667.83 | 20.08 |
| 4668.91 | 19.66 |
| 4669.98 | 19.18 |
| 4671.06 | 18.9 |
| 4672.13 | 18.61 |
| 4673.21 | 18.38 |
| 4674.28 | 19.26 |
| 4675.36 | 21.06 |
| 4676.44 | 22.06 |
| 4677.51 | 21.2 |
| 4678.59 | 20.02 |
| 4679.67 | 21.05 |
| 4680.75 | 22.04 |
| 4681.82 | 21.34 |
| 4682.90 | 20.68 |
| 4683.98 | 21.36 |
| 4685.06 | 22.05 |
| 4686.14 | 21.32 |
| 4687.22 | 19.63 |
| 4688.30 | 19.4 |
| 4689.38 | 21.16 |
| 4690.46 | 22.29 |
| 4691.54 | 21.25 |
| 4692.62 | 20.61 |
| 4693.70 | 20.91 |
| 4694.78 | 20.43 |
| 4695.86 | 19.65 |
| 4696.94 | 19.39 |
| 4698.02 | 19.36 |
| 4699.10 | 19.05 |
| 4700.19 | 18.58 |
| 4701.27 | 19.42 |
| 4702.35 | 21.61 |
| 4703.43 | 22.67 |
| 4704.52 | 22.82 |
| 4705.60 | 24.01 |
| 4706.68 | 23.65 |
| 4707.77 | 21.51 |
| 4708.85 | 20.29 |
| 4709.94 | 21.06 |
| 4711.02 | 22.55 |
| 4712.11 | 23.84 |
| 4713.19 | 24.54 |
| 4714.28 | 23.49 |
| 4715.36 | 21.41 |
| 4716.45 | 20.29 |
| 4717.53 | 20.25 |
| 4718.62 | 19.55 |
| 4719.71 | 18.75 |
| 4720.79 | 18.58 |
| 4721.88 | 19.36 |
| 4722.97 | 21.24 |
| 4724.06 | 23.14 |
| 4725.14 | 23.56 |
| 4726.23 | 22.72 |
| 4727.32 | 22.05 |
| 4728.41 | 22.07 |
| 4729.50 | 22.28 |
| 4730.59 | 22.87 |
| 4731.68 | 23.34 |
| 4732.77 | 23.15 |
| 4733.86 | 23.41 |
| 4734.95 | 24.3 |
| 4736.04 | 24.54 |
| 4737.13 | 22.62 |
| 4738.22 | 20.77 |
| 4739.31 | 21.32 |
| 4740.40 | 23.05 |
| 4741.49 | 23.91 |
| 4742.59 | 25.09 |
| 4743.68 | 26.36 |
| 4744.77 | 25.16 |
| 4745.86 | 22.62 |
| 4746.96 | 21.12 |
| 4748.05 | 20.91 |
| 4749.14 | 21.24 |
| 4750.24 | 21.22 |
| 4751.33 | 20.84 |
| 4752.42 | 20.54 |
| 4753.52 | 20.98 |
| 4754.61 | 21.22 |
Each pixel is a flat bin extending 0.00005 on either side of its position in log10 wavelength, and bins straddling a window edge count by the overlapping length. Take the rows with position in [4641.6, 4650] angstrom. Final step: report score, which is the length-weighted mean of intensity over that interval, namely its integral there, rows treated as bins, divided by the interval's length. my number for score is 19.4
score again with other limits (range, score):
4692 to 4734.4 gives 21.5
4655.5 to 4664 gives 20.5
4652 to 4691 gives 20.3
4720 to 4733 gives 21.9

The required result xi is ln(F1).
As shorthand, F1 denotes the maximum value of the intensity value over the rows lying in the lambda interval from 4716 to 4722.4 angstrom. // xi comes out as 3.01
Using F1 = 20.29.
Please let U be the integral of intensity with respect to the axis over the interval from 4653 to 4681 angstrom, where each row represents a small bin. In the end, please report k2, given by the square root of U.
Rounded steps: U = 563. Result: 23.7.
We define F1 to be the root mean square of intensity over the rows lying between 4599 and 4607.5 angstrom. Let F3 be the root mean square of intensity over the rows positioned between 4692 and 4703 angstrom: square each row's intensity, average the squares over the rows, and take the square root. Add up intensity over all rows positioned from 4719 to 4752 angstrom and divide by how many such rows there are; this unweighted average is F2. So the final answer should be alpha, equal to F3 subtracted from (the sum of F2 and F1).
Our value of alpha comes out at 25.0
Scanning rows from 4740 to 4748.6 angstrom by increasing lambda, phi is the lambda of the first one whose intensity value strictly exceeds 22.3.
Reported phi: 4740.40 angstrom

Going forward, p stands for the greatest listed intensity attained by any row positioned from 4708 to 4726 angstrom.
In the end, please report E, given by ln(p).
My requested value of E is 3.20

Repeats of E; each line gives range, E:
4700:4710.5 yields 3.18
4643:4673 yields 3.11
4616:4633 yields 3.12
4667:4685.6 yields 3.09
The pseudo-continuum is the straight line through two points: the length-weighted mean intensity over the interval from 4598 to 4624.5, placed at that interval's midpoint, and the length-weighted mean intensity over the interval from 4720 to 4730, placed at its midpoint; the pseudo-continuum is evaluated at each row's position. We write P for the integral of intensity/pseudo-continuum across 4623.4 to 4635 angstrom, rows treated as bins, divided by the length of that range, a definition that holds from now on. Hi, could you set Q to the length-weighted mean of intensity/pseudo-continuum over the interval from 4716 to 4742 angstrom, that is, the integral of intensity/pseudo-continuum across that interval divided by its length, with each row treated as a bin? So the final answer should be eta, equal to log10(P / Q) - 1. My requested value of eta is -1.02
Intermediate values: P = 0.97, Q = 1.02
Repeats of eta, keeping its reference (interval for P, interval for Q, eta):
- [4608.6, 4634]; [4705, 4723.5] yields -1.00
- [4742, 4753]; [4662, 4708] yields -0.95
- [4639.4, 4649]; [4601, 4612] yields -1.05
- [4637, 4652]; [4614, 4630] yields -1.04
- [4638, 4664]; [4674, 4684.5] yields -1.03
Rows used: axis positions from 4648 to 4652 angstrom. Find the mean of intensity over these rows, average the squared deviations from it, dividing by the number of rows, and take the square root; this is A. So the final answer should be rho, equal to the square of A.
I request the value 1.3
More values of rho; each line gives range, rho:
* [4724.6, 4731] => 0.3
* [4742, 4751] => 4.3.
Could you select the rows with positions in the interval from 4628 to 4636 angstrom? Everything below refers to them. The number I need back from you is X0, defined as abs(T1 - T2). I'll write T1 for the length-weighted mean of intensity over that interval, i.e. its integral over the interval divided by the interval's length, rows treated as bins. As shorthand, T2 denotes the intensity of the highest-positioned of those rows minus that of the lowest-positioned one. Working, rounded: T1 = 21.42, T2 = -1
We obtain 22.9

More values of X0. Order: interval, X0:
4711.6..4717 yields 26.3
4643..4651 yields 18.9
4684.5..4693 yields 22.4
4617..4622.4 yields 23.6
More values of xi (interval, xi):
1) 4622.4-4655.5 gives 3.15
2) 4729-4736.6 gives 3.20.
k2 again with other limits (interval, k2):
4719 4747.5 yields 25.4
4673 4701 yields 24.0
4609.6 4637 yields 24.6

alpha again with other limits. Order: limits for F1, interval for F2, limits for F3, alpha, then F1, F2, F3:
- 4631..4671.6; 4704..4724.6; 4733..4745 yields 18.0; 20.1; 21.6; 23.7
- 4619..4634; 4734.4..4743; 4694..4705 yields 24.2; 21.3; 23.2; 20.3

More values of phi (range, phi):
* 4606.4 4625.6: 4610.15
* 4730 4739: 4730.59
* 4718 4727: 4724.06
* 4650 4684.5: 4658.17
